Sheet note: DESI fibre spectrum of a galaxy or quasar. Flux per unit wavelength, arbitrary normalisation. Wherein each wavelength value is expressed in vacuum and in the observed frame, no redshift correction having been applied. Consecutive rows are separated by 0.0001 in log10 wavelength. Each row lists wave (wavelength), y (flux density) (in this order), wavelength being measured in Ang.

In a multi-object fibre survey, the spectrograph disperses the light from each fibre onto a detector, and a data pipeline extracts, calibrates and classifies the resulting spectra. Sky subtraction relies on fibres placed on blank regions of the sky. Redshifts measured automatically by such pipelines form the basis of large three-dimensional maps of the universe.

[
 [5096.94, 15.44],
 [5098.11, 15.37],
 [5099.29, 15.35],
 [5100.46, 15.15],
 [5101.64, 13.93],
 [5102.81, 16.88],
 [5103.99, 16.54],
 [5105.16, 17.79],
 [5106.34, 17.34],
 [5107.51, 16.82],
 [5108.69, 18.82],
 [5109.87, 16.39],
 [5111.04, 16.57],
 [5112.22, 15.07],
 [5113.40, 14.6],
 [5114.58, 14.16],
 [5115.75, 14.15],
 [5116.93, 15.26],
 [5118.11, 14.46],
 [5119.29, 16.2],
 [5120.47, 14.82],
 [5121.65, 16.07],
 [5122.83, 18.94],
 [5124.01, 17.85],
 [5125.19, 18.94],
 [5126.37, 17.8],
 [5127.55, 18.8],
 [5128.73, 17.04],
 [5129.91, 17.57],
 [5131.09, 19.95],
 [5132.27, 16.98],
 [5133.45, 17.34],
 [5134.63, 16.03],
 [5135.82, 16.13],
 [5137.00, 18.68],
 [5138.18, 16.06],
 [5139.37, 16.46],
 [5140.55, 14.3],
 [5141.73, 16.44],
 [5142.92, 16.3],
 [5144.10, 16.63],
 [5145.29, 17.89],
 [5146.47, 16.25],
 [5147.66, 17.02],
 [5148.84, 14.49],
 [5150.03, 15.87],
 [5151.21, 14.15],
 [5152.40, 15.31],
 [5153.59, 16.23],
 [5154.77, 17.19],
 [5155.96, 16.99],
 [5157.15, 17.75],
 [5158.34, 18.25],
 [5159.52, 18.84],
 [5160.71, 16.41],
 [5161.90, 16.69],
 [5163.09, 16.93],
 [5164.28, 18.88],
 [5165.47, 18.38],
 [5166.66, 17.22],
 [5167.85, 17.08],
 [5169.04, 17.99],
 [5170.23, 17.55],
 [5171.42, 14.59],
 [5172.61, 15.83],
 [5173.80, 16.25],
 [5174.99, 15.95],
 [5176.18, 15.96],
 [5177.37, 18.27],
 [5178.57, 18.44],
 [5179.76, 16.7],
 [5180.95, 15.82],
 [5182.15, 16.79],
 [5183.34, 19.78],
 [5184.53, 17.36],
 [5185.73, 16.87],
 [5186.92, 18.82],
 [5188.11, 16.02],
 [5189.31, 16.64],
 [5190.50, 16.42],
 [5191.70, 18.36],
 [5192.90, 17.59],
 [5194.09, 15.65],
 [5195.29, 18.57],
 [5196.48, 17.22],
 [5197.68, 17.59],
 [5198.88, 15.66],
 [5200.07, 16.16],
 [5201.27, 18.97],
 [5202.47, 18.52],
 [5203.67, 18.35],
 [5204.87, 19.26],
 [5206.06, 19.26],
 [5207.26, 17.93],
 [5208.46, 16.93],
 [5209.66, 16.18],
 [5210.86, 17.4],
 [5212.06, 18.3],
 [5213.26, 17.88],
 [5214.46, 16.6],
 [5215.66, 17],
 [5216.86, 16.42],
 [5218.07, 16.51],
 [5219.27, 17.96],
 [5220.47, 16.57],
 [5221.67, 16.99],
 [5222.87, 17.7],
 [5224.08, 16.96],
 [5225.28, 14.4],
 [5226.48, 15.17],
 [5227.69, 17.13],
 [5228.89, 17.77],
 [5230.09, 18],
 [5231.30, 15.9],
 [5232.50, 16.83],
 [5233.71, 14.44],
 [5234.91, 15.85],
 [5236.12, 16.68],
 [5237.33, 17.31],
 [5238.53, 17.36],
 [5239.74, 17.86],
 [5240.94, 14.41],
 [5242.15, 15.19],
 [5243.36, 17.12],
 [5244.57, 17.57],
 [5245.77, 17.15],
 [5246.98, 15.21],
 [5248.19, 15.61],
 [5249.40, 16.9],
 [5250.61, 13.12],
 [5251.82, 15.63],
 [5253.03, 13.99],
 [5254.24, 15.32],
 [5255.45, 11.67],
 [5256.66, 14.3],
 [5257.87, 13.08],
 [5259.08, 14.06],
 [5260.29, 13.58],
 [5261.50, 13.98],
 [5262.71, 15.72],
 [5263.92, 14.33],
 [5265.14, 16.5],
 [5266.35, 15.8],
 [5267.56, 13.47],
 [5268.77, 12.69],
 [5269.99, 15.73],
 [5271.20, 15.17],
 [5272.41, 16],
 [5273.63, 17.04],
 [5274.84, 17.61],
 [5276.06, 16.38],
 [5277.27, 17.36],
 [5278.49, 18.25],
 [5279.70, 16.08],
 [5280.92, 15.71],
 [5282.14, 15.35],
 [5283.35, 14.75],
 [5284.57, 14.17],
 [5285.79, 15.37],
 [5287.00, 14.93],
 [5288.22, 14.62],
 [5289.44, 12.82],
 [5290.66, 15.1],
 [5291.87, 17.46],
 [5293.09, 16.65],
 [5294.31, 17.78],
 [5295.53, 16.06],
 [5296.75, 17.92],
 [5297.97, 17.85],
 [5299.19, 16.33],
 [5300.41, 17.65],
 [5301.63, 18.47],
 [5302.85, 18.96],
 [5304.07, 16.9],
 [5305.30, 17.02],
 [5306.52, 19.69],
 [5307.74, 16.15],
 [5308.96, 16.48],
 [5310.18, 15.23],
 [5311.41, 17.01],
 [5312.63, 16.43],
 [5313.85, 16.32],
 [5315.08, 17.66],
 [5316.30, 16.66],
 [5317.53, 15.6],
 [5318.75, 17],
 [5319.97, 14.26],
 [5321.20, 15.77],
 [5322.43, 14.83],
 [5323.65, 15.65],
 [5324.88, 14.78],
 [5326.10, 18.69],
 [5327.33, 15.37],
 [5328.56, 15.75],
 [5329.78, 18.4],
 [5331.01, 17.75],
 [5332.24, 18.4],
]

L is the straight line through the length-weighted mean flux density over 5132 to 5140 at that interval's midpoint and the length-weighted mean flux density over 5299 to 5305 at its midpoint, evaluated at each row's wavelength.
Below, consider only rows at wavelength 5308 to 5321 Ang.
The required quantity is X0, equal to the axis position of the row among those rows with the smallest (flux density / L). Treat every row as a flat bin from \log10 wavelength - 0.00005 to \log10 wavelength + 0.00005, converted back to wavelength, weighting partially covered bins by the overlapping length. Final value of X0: 5319.97 Ang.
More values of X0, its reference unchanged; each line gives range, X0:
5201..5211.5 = 5209.66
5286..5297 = 5289.44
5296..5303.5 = 5299.19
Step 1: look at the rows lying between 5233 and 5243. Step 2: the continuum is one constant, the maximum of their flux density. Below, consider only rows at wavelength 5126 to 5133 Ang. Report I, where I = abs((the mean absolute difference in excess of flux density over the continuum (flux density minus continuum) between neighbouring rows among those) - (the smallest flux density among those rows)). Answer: 15.3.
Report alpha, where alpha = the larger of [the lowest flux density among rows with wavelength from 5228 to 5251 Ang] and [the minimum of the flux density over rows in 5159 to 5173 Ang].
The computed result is 14.6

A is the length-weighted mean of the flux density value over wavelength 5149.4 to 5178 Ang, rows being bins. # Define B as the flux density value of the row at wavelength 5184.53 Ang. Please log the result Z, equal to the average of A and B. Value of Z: 17.1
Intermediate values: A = 16.9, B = 17.36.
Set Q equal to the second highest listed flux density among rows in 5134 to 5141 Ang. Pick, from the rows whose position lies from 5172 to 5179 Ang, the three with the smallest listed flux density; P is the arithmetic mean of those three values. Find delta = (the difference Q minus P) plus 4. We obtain 4.5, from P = 15.91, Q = 16.46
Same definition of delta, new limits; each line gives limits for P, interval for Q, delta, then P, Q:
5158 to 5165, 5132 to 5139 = 4.7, 16.68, 17.34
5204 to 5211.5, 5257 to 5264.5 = 1.5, 16.84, 14.33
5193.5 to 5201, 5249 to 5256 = 3.8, 15.82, 15.63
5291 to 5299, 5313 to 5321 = 4.3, 16.72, 17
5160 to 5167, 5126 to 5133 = 6.1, 16.68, 18.8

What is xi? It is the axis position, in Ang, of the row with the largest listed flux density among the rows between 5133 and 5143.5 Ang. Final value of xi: 5137.00 Ang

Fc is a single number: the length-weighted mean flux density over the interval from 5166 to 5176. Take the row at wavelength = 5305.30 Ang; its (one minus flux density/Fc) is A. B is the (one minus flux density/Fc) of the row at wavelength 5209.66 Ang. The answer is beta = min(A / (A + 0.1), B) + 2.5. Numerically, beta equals 2.1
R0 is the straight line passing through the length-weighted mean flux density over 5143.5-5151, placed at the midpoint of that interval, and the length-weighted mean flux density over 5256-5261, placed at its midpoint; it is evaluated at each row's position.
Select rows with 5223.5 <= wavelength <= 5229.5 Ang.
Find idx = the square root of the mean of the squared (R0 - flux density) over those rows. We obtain 2.2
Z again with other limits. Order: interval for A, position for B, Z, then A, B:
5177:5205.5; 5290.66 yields 16.3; 17.5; 15.1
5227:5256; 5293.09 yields 16.3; 16.0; 16.65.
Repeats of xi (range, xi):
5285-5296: 5294.31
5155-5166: 5164.28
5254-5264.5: 5262.71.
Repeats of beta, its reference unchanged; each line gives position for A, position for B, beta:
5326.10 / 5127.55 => 2.4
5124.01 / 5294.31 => -1.1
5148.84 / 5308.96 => 2.5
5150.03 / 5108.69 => 2.4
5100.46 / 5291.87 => 2.4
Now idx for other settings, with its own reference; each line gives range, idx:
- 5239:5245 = 2.7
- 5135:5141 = 1.4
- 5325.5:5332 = 5.2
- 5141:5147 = 0.7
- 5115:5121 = 2.1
